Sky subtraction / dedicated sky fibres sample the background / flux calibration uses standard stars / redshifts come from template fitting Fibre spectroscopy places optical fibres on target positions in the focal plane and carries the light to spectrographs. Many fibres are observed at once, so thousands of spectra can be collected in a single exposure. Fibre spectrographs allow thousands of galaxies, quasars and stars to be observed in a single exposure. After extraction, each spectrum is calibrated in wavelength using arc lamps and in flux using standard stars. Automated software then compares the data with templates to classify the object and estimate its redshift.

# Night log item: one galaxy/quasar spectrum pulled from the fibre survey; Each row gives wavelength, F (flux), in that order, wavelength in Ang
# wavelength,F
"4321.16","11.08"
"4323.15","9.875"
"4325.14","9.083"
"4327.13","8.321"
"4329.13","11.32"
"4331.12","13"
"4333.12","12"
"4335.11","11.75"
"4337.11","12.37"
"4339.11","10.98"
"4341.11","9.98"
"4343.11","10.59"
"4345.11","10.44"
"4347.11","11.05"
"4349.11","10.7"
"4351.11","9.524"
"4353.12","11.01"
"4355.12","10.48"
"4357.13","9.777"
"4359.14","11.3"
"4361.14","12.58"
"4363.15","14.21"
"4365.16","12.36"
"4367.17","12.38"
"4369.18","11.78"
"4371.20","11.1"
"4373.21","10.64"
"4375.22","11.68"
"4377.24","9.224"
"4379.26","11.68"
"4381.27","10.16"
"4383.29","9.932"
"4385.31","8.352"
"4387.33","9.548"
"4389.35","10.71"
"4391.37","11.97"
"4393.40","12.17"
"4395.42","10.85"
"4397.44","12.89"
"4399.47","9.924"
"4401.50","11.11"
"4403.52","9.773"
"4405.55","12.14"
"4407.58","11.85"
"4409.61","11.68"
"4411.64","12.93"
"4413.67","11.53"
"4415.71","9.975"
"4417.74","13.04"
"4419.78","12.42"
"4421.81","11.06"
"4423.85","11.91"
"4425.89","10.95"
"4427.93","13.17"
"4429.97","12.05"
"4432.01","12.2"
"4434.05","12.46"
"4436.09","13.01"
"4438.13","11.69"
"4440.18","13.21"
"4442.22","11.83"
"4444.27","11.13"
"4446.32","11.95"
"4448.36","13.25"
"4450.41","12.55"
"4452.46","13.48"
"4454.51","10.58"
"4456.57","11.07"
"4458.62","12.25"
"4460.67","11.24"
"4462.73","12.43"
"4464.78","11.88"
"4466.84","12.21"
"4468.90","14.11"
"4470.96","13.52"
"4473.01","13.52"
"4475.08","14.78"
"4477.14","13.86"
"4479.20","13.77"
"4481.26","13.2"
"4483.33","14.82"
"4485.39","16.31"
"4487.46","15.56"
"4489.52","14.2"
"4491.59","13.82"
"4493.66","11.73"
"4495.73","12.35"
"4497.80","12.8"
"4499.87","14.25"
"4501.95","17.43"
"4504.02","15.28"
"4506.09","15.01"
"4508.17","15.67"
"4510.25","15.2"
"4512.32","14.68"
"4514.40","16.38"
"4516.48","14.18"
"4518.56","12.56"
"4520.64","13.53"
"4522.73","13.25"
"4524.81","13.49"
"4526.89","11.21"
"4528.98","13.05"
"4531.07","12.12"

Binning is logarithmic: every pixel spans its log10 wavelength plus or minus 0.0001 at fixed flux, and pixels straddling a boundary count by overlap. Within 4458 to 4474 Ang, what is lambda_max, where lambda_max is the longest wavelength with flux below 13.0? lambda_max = 4466.84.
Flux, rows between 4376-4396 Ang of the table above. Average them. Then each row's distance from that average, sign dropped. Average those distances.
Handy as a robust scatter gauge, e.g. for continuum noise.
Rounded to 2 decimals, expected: 1.02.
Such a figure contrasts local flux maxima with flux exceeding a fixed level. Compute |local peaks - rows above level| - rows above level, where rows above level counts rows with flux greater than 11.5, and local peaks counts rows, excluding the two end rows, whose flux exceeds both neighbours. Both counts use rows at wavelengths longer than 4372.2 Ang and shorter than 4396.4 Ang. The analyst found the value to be -3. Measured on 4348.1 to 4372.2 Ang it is -3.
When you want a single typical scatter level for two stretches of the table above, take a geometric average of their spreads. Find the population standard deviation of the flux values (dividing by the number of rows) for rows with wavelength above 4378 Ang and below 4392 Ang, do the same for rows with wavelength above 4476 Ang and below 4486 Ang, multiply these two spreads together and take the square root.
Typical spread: 1.1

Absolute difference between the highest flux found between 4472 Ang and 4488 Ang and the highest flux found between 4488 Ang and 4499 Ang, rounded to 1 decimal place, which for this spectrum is 2.1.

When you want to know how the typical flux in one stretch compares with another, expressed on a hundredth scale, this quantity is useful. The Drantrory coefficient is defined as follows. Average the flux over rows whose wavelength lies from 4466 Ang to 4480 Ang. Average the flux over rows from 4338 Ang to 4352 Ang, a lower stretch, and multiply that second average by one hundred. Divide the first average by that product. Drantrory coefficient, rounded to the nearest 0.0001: 0.0131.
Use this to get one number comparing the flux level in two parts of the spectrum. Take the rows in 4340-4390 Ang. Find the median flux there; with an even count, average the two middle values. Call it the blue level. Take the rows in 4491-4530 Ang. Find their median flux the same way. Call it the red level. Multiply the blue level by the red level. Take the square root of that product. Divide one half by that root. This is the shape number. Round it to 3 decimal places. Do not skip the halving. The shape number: 0.041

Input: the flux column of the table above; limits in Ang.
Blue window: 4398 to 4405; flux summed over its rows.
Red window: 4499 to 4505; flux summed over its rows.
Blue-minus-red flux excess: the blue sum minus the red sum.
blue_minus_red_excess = -16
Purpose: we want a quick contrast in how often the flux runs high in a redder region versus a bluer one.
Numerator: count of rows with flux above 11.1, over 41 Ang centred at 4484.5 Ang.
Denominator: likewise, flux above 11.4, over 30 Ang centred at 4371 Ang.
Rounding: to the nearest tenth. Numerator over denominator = 2.9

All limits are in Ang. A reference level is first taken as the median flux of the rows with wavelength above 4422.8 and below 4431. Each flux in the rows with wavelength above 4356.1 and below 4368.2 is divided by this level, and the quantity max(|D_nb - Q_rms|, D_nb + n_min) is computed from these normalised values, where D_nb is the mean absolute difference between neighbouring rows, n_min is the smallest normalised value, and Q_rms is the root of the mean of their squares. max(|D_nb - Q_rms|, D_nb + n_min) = 0.92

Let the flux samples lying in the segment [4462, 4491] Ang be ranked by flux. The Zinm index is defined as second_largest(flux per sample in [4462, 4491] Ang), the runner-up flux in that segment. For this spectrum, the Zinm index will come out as 15.56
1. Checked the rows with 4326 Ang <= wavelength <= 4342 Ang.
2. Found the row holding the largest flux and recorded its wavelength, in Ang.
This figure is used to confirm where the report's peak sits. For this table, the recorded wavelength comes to 4331.12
